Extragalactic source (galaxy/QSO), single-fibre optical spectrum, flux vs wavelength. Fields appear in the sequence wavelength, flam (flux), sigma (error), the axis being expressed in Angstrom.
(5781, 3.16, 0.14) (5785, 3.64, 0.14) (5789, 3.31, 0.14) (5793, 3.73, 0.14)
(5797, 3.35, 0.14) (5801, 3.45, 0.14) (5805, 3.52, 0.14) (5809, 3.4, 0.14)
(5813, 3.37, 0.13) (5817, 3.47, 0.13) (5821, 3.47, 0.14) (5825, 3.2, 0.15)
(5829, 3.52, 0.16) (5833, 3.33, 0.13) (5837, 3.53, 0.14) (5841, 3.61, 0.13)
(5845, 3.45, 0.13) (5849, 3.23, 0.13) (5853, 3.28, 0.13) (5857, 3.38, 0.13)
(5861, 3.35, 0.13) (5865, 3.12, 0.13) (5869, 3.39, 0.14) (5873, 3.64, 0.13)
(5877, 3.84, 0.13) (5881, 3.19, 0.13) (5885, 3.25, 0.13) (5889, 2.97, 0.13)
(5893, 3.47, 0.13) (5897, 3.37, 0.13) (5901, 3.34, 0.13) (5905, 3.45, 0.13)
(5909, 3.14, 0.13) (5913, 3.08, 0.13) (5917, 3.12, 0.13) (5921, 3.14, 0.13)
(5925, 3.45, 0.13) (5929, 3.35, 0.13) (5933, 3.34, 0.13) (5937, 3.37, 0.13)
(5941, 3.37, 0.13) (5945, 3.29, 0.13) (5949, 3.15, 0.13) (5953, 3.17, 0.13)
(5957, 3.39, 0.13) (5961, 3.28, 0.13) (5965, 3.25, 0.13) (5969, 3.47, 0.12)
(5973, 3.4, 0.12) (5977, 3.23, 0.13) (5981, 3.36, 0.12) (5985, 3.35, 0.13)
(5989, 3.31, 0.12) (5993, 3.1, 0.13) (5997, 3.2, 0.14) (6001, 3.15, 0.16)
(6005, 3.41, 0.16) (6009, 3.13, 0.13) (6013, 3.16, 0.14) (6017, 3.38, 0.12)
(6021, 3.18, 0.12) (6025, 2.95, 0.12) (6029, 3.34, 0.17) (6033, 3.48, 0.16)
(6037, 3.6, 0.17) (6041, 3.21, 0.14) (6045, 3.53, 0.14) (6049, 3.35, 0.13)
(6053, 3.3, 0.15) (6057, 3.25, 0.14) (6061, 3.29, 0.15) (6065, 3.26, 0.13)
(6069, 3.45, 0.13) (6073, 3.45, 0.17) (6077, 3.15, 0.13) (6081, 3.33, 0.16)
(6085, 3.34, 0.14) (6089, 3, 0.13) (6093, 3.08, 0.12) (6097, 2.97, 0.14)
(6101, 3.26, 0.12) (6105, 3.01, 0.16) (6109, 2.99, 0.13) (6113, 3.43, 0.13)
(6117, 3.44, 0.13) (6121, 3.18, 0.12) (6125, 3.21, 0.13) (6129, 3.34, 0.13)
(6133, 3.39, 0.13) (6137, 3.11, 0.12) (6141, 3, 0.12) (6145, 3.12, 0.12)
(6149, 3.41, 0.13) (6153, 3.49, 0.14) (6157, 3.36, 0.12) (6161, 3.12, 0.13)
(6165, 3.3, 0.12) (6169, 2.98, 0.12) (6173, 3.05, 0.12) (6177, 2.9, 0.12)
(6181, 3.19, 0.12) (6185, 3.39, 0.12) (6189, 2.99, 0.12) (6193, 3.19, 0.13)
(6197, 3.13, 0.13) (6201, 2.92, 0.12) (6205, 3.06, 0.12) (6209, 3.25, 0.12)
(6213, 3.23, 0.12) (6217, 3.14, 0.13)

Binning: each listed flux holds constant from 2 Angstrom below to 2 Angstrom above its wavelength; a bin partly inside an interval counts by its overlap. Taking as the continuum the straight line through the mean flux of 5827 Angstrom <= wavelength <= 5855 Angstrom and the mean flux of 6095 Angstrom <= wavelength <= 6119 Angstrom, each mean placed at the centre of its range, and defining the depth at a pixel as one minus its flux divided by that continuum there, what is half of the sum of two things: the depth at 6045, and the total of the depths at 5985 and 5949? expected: -0.027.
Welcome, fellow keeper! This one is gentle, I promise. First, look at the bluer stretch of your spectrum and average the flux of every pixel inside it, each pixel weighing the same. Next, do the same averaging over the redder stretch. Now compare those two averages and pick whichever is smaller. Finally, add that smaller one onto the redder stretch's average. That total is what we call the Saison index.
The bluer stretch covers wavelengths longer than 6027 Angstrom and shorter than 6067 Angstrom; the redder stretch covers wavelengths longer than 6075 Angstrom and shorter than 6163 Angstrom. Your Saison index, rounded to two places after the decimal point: 6.43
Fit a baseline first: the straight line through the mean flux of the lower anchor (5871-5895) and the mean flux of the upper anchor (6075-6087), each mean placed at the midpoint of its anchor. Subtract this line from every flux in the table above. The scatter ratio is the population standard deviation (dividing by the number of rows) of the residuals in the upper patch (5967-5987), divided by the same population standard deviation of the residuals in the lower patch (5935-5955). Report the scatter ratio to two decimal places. 0.84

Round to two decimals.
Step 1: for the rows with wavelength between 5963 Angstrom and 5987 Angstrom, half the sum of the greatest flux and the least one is 3.35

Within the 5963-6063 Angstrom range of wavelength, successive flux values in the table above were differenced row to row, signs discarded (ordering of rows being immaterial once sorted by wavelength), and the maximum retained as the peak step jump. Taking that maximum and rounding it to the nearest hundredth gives 0.39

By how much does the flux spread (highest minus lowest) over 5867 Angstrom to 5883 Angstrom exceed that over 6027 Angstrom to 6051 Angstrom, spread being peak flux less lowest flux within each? 0.3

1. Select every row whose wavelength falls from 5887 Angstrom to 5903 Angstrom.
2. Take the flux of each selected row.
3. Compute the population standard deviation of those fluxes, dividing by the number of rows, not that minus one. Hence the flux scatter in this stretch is 0.19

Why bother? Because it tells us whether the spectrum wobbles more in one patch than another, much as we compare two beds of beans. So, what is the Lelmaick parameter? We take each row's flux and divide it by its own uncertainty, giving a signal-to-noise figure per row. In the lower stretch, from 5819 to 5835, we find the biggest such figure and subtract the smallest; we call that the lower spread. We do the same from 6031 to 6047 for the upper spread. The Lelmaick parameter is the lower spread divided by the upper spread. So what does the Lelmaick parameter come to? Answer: 1.1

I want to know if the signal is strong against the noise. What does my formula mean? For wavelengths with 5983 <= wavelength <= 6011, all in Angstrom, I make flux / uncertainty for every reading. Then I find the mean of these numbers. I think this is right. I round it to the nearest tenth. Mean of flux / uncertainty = 23.6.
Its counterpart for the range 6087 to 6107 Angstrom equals 23.2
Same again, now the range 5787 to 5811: 24.7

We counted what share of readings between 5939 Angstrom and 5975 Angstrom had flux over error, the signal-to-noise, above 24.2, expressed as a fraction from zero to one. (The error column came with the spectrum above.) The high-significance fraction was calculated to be 1.0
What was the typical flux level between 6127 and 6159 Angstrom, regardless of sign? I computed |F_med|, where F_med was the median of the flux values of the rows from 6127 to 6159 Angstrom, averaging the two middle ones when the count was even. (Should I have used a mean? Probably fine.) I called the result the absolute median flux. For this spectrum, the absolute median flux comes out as 3.35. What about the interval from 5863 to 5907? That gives 3.37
